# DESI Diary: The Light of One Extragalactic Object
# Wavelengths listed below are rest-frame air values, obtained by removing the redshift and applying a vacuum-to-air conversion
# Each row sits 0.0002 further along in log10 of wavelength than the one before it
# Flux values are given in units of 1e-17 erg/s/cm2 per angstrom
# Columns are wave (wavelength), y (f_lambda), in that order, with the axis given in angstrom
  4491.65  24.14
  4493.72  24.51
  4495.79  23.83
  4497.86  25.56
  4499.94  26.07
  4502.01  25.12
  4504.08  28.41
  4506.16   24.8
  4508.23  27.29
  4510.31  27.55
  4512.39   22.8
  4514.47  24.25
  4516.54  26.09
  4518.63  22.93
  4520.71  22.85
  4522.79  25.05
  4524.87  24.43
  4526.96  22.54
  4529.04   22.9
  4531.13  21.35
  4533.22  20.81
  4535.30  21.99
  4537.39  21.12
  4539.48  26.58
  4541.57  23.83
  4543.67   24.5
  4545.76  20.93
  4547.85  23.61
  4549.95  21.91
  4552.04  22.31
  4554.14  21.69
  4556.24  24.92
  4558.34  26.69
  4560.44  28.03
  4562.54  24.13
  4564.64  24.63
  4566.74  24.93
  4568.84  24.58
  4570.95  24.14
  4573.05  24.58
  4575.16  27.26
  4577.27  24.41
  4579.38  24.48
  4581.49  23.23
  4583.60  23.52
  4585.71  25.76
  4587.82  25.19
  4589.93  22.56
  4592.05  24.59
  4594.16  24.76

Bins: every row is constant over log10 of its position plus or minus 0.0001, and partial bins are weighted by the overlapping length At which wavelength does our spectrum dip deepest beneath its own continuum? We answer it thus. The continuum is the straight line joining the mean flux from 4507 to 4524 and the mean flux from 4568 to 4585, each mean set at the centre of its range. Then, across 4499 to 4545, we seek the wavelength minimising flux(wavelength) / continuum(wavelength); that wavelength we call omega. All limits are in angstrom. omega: 4533.22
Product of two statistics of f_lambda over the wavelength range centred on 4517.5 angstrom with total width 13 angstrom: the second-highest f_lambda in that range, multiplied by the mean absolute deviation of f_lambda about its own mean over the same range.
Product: 28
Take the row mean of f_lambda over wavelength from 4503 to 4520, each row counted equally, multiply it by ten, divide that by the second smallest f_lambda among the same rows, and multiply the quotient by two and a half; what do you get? 27.8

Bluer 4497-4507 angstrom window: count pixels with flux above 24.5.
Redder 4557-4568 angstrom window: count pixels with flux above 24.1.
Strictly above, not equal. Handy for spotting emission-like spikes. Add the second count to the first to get 10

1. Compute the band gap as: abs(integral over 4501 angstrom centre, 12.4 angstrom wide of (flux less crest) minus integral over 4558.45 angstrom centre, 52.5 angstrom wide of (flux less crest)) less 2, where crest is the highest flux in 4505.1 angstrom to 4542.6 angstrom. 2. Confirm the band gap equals 163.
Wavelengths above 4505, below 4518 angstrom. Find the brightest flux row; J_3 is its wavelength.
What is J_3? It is 4510.31 angstrom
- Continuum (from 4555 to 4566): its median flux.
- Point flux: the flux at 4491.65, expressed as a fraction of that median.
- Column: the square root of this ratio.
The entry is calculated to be 0.98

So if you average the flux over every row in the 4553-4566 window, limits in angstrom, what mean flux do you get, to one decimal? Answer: 25.0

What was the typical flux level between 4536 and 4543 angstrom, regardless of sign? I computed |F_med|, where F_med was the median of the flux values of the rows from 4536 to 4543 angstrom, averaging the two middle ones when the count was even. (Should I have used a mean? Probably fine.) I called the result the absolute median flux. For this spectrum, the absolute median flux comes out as 23.8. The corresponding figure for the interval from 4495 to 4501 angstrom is 25.6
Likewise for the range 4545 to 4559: 22.3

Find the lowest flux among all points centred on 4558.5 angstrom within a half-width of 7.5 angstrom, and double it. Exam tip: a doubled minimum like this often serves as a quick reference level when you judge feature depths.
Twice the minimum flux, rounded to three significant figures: 43.4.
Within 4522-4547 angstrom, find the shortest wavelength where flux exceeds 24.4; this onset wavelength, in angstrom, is 4522.79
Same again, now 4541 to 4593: 4543.67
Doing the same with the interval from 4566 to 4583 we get 4566.74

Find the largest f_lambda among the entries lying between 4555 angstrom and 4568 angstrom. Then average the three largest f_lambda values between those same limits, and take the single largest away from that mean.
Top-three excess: -1.5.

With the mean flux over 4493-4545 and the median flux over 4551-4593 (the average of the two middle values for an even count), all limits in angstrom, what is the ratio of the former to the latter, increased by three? 3.99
